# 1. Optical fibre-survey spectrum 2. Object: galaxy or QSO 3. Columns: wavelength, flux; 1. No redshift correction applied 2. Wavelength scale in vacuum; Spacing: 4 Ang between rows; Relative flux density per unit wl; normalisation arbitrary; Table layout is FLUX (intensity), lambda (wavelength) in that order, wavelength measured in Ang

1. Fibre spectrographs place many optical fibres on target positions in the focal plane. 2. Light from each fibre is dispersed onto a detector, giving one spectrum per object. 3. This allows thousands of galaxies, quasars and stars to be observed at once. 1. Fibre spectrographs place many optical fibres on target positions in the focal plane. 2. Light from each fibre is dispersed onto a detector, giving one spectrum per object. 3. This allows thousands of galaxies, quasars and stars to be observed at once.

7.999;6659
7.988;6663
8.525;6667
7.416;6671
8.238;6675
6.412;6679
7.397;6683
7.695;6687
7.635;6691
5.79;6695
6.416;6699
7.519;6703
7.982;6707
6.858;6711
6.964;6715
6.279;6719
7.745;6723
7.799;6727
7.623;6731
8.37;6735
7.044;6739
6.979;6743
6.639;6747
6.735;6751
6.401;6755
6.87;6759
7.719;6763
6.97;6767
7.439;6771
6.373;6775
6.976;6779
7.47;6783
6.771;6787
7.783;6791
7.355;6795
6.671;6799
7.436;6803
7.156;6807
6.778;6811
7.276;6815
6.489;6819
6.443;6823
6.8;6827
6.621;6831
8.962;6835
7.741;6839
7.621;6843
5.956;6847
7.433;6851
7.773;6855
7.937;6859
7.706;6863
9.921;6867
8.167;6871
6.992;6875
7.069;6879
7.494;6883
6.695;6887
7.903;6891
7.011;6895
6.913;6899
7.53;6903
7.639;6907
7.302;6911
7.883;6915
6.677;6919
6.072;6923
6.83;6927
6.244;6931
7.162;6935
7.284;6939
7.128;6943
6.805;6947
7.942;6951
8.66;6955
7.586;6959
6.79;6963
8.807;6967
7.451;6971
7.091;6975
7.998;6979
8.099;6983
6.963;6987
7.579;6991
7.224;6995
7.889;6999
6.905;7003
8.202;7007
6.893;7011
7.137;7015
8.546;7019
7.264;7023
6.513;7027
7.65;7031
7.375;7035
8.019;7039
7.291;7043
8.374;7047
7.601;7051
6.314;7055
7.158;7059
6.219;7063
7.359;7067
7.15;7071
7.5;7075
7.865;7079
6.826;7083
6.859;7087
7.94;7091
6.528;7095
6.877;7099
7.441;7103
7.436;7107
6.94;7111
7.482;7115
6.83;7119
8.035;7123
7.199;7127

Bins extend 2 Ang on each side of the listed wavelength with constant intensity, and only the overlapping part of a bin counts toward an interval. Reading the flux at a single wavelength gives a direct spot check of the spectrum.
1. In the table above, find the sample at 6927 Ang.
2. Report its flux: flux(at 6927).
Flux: 6.83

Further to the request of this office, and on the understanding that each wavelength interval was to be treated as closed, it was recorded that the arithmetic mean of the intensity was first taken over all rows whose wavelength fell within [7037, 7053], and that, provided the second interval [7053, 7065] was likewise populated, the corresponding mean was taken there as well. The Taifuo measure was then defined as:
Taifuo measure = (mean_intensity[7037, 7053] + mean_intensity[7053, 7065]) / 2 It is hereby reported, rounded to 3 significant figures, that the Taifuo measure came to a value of 7.19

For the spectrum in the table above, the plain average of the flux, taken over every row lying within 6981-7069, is 7.39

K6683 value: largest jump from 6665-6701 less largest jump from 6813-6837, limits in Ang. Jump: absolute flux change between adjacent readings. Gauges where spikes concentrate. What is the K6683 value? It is -0.5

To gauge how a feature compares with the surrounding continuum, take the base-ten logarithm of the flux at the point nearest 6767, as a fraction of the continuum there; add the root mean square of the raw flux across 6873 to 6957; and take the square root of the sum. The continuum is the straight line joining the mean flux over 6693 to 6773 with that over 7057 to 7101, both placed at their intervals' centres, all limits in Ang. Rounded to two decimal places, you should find 2.69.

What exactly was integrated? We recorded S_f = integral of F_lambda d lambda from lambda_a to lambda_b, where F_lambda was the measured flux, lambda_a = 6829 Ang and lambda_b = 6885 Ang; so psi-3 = 430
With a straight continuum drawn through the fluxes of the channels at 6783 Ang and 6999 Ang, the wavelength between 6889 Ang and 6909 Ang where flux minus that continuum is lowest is 6899 Ang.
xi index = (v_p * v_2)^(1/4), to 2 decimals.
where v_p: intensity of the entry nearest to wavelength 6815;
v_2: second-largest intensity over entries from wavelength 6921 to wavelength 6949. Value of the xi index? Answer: 2.69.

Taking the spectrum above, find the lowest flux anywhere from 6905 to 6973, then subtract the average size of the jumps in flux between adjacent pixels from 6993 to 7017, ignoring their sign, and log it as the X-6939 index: 5.17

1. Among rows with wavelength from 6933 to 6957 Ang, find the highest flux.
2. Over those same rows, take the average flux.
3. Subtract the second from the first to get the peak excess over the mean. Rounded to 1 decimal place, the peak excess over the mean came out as 1.2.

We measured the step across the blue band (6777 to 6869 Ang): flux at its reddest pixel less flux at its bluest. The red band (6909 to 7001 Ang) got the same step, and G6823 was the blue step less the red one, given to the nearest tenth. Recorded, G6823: 2.4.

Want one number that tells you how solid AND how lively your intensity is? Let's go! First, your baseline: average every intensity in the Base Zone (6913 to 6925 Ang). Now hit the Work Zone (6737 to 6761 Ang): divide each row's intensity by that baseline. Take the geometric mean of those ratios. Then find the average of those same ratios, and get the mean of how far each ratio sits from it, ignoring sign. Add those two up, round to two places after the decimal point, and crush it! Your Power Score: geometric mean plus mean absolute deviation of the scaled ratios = 1.01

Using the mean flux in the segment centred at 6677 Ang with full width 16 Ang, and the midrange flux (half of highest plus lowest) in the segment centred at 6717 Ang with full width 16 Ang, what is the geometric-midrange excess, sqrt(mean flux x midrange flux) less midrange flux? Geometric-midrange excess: 0.17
